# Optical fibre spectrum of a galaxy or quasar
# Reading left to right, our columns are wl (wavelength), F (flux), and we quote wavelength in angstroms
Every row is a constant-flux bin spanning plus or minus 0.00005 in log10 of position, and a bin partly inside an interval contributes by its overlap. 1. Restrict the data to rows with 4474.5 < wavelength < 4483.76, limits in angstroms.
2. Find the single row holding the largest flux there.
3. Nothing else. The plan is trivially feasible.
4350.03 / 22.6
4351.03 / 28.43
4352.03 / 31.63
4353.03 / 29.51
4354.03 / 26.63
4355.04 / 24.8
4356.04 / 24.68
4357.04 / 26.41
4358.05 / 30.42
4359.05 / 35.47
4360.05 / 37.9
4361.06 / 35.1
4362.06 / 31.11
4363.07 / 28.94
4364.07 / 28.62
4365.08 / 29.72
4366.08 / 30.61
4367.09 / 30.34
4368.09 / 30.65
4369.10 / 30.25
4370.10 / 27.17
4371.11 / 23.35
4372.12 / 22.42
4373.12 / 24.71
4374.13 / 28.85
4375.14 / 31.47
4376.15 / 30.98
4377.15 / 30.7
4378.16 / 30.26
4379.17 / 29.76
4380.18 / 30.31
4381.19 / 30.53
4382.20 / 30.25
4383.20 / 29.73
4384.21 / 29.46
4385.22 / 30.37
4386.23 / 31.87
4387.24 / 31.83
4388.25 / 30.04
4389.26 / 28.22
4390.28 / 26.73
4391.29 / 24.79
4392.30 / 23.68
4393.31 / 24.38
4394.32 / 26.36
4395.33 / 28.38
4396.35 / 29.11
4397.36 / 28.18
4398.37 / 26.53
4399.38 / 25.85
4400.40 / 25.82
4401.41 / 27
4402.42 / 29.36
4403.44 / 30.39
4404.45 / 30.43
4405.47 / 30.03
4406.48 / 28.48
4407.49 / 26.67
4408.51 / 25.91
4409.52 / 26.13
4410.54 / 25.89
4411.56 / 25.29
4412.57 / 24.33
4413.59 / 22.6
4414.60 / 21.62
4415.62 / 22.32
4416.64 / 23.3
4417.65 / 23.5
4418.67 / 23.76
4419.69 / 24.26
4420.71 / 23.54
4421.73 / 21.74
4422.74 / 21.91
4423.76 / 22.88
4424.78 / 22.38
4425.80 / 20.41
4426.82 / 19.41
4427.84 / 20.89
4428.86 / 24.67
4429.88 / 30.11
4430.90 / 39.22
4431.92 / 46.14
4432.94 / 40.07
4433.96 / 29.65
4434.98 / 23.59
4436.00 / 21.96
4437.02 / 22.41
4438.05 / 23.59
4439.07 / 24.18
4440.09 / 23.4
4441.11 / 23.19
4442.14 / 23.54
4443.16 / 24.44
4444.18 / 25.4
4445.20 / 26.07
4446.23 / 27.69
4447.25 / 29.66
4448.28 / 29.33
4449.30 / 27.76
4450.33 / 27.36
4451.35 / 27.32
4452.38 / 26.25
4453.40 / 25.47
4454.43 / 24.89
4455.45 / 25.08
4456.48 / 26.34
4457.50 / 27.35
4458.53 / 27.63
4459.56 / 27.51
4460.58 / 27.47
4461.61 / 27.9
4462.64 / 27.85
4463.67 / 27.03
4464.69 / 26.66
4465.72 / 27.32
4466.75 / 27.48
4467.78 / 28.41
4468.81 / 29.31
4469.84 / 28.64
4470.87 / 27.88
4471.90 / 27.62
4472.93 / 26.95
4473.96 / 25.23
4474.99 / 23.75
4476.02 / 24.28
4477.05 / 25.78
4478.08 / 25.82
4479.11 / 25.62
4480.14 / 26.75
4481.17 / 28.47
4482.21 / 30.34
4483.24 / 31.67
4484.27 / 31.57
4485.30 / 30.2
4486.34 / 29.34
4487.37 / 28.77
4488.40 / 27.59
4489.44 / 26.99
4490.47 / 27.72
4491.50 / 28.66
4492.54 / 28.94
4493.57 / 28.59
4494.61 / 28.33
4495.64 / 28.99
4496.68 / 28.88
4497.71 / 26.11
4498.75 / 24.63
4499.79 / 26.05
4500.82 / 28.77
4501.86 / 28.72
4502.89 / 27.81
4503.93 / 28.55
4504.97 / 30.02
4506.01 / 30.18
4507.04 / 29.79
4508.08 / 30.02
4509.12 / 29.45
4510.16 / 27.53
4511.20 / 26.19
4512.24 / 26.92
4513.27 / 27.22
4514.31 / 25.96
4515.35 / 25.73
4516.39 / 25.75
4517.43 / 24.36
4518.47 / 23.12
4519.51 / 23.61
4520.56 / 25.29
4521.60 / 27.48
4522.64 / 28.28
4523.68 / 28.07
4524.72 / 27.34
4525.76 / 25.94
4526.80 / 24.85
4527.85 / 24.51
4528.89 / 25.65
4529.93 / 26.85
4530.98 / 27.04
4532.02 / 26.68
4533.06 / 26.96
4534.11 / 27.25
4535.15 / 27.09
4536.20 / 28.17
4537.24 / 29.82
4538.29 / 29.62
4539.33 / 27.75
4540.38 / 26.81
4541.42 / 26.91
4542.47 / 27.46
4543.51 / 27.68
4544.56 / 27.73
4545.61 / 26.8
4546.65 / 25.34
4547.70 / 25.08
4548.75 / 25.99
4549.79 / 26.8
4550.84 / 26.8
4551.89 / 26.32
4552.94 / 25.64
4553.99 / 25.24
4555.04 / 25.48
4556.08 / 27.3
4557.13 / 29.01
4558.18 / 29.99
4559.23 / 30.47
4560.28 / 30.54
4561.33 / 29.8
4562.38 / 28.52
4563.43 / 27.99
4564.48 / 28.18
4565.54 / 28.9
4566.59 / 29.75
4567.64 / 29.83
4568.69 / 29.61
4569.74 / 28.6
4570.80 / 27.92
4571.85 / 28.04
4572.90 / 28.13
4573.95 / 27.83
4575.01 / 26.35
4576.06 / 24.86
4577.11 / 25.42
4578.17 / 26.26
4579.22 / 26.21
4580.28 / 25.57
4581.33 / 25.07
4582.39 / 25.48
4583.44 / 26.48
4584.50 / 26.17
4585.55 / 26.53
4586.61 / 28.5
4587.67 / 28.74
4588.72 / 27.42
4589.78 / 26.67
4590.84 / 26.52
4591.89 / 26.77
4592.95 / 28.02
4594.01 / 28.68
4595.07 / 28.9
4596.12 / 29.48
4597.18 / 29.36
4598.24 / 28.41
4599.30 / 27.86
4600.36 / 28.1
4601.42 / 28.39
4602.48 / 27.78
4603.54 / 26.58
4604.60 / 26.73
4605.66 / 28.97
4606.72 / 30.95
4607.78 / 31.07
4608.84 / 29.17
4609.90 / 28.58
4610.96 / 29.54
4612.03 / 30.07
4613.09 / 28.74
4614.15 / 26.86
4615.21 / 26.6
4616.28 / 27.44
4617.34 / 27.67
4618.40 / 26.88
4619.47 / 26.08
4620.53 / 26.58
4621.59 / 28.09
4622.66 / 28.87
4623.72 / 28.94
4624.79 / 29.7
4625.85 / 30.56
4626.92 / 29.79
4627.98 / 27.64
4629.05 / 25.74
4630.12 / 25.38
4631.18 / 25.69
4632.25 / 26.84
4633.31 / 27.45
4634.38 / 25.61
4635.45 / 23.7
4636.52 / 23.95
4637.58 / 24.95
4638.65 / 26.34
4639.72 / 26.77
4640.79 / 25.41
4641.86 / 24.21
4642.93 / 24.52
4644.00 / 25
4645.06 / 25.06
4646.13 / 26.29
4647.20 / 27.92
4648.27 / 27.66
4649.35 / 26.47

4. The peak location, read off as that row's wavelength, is 4483.24 angstroms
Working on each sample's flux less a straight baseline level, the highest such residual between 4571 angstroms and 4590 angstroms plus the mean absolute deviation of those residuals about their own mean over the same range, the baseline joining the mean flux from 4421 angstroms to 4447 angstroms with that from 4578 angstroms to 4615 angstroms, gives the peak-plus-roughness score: 2.0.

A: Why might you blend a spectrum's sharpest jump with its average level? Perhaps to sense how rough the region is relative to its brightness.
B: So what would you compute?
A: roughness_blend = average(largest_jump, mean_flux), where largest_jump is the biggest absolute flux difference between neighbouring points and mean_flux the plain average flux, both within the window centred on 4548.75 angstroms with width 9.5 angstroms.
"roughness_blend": 13.9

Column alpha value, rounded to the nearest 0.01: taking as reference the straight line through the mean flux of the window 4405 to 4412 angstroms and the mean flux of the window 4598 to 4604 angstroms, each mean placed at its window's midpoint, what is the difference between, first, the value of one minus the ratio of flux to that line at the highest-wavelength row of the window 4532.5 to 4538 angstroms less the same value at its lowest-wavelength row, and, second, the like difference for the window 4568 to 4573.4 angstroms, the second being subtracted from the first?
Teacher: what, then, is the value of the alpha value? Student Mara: -0.16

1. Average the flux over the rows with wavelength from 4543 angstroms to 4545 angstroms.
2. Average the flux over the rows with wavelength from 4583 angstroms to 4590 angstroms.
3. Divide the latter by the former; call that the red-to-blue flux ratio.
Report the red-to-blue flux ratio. 0.98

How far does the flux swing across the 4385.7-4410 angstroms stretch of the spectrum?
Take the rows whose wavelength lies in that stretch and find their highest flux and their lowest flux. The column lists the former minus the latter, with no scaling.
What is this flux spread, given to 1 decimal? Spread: 8.2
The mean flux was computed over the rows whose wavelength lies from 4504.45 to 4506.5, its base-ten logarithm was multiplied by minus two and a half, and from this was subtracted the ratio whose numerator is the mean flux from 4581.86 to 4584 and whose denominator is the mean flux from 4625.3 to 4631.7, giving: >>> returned -4.64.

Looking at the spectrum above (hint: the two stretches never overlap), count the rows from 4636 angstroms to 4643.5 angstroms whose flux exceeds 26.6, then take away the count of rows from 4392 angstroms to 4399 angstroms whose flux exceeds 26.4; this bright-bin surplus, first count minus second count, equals -3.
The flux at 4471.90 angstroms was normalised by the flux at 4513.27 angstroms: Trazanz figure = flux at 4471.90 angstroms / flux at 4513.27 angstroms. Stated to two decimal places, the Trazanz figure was 1.01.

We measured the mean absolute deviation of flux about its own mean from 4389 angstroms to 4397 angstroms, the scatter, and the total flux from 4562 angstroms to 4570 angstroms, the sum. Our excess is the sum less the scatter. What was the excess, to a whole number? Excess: 230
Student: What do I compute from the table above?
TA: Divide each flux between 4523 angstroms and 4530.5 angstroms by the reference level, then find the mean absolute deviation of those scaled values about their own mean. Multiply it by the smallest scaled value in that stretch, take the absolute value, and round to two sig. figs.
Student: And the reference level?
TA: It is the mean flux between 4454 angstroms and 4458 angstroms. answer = 0.039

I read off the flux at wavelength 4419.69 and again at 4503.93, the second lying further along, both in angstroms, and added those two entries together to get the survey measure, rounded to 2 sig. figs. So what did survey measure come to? 53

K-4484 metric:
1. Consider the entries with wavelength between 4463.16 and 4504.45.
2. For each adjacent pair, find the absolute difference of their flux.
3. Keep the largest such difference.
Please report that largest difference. 2.8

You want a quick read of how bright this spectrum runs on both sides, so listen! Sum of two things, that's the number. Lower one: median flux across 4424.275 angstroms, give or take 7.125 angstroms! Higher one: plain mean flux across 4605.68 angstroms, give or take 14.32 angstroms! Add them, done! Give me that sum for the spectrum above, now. 51.5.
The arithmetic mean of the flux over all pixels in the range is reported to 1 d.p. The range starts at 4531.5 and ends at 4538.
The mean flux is 27.7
